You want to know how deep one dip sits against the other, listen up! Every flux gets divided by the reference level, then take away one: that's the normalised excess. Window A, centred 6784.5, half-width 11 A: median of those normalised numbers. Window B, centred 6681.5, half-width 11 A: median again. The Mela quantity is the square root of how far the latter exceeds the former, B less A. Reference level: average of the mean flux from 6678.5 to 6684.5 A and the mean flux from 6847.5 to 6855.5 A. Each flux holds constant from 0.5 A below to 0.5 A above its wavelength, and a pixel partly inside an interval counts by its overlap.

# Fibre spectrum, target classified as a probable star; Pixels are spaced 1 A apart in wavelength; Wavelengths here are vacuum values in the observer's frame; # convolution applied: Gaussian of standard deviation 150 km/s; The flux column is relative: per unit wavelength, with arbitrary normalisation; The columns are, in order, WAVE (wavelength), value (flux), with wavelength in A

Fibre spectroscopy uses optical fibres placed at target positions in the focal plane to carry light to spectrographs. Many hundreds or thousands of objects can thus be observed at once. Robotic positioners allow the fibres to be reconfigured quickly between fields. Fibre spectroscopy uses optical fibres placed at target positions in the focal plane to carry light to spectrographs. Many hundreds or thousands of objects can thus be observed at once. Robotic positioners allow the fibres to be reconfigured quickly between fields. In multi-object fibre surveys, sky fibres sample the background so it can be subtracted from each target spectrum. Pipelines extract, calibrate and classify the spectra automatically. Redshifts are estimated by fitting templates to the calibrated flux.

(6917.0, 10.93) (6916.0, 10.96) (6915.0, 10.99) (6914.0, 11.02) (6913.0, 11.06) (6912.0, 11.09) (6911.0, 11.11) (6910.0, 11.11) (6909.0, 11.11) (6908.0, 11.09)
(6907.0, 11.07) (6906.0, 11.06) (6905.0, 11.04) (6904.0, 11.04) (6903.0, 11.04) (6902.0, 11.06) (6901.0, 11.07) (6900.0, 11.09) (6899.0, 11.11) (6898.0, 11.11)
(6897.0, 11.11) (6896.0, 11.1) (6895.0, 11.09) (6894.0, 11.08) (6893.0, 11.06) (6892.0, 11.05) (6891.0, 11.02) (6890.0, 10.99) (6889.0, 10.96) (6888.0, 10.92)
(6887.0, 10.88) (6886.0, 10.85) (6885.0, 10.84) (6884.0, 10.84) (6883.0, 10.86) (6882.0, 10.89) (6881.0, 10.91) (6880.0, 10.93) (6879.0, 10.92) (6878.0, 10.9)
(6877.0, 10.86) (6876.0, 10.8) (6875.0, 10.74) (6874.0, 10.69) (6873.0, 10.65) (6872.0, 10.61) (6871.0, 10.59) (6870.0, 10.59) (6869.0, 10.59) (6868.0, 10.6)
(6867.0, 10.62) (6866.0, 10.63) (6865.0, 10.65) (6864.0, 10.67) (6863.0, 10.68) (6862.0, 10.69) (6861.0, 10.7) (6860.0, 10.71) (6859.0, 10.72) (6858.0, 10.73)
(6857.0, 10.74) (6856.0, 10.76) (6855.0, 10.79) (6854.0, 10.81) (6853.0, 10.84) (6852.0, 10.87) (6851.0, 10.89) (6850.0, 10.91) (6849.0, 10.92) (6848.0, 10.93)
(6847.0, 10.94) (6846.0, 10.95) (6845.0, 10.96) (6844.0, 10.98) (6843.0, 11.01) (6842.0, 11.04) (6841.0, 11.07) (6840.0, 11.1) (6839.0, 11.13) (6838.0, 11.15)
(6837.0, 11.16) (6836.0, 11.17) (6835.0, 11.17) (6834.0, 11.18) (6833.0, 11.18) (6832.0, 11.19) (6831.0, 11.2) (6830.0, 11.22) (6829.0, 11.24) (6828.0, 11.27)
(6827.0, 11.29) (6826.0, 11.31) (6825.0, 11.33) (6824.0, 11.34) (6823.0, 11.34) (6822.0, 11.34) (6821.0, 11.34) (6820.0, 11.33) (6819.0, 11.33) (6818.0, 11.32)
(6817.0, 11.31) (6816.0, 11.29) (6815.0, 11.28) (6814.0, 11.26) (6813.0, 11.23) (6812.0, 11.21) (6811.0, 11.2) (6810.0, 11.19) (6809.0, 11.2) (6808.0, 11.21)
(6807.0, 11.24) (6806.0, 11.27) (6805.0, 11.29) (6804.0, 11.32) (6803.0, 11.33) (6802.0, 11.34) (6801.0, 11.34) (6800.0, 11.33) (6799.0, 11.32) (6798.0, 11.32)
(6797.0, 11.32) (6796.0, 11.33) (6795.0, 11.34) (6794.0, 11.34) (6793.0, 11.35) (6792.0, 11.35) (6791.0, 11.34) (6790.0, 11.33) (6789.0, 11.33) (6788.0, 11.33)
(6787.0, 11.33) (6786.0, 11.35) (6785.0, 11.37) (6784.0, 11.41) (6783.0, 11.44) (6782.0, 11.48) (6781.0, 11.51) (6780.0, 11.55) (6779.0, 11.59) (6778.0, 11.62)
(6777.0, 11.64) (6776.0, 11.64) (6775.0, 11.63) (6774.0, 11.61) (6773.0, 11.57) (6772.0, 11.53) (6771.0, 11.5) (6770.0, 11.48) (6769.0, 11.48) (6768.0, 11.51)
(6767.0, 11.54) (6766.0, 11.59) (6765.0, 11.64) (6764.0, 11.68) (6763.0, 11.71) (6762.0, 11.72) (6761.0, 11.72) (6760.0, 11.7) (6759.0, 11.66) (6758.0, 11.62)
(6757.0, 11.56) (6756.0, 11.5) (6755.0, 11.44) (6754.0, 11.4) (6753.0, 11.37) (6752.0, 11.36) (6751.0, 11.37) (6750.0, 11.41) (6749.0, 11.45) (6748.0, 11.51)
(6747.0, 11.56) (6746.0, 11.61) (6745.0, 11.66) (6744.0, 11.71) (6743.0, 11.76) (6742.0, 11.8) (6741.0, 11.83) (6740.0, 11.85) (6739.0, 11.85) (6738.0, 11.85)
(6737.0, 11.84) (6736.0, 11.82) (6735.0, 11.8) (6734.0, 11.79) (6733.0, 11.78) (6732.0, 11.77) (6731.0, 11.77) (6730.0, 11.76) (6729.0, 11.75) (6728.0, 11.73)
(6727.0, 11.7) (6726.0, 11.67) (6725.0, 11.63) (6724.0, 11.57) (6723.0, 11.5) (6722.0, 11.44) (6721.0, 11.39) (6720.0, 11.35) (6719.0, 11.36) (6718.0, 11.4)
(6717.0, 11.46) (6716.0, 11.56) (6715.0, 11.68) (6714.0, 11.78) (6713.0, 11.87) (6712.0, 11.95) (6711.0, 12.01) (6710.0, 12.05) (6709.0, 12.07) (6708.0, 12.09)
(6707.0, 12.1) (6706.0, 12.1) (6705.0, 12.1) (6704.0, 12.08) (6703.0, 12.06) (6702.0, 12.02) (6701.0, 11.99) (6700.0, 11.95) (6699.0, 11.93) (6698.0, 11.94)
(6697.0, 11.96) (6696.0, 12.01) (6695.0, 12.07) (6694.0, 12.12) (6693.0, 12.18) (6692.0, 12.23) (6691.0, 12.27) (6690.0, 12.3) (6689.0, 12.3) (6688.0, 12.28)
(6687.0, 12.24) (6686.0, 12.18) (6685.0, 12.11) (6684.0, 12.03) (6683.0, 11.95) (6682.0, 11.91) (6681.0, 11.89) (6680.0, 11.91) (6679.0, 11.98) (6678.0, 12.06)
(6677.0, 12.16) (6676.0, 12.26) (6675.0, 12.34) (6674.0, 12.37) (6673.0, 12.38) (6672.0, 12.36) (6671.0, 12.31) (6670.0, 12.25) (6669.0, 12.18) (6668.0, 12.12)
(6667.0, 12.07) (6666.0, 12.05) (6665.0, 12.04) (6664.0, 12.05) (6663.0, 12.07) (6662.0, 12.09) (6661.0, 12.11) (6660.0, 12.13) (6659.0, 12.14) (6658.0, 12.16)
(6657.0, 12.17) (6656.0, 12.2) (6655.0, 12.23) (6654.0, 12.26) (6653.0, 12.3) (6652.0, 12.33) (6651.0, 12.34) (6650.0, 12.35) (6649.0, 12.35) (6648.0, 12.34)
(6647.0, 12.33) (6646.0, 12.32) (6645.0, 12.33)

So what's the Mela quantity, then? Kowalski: 0.272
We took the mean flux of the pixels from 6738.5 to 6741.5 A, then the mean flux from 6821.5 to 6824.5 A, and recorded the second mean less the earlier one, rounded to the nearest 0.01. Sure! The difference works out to -0.50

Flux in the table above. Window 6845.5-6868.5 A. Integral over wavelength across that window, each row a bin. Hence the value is 248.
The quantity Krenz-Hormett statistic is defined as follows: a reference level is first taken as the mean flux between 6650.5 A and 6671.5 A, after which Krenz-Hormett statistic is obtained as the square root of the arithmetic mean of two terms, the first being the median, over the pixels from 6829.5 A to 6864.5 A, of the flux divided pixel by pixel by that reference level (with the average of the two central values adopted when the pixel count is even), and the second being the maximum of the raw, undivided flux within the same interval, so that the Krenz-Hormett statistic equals 2.46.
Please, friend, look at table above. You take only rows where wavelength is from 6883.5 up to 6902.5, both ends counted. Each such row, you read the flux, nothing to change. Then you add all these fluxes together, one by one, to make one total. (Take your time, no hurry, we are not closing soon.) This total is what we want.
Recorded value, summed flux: 209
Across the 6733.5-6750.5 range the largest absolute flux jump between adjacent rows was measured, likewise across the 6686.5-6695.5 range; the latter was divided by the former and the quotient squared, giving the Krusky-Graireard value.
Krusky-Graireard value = 1.0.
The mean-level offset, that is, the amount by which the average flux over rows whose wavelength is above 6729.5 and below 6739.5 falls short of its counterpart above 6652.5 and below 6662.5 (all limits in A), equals 0.38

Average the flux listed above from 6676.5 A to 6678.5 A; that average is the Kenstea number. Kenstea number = 12.1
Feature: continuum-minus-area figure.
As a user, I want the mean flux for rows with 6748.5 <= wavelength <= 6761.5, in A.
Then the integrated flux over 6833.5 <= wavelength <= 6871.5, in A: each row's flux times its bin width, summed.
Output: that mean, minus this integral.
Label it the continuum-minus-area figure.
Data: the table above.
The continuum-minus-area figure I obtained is -401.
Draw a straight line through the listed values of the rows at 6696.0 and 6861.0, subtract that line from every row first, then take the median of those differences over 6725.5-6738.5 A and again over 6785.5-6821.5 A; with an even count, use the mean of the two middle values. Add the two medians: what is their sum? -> 0.166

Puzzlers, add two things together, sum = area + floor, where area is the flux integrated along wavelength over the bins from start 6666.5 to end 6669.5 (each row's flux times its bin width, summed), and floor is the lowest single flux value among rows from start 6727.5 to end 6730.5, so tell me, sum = 48.1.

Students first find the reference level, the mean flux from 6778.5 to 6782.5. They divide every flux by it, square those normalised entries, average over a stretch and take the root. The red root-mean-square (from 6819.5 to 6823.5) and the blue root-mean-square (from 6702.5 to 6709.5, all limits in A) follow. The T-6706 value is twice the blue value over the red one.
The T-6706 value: 2.13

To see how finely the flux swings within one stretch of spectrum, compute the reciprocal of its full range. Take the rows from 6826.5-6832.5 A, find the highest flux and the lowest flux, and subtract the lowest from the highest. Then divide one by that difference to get 10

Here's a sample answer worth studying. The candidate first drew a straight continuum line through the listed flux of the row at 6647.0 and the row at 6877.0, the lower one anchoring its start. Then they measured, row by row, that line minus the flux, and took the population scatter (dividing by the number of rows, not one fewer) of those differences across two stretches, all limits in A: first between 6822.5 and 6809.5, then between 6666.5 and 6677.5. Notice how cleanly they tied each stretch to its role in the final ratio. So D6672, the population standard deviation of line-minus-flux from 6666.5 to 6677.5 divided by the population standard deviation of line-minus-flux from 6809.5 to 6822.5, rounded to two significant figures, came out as 1.5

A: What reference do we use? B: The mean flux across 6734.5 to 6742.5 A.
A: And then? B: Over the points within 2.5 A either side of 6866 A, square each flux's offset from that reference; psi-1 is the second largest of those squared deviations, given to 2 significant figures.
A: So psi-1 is 1.5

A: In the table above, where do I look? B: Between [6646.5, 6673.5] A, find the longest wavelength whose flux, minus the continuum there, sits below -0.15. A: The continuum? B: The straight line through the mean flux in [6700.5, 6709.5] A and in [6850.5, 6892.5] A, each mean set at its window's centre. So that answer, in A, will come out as 6669.0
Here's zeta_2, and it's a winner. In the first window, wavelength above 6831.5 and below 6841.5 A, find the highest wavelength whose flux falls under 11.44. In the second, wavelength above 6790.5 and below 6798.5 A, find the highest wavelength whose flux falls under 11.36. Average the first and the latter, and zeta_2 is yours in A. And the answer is 6819.5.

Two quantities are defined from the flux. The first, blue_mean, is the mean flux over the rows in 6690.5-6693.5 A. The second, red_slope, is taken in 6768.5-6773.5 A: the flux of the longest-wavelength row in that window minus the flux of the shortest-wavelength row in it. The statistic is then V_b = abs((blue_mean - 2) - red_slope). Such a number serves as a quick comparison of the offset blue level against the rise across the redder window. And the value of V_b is 10.1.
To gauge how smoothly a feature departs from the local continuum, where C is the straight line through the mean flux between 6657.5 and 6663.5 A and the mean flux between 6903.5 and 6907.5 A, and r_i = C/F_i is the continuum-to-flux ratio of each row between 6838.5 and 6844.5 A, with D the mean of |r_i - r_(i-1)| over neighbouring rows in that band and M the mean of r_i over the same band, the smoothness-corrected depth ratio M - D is 1.02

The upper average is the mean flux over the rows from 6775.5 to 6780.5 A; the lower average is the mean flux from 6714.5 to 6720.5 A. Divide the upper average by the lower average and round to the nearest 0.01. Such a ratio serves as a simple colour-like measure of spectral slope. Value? 1.01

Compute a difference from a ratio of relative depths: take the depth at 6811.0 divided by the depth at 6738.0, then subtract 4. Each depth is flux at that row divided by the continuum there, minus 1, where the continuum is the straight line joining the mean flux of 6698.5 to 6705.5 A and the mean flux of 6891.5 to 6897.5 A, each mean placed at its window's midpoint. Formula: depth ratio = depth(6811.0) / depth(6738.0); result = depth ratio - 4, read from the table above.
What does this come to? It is -49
